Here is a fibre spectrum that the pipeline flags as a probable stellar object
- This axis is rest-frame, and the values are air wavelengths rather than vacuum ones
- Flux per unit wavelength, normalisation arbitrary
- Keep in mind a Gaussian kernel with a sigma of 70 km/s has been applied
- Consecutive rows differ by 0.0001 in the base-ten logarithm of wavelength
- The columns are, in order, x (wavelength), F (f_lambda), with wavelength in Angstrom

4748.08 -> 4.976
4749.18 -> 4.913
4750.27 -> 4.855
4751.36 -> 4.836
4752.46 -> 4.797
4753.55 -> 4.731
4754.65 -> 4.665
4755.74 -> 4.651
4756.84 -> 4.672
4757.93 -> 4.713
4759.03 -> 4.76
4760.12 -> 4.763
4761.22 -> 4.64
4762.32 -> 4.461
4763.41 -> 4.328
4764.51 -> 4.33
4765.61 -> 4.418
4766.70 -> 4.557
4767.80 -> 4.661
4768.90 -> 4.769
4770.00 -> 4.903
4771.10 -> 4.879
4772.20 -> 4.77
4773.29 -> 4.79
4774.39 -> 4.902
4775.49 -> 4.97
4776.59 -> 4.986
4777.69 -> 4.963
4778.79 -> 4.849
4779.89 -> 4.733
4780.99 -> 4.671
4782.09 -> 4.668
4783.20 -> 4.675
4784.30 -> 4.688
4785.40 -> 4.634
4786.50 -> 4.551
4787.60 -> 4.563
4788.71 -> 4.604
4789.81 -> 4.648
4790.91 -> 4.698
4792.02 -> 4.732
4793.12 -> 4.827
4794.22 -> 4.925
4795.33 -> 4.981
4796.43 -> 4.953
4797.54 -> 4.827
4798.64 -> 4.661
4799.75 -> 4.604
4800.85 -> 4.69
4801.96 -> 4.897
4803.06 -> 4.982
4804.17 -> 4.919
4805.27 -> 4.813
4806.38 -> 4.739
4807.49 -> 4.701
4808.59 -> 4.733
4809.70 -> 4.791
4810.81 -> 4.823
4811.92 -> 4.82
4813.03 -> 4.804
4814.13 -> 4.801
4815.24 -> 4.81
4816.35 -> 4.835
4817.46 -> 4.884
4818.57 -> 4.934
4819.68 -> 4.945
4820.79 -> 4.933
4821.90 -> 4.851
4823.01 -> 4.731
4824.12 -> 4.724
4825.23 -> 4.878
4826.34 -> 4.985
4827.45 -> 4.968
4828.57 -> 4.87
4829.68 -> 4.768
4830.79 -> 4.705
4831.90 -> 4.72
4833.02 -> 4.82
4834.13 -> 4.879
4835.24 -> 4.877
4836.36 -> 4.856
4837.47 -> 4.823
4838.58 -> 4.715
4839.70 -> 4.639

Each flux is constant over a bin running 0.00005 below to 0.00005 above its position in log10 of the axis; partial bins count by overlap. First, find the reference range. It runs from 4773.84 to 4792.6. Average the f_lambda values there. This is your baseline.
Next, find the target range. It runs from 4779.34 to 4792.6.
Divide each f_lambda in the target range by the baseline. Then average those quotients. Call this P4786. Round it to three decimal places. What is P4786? 0.983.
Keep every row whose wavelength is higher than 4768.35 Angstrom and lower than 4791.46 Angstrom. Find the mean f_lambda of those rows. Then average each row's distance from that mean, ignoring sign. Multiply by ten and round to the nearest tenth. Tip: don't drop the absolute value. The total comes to 1.1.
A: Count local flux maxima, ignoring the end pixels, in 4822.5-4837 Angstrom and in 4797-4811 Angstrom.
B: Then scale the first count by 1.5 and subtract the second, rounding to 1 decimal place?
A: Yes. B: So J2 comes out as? 2.0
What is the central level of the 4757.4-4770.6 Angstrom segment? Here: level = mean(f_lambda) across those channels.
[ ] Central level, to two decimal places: 4.61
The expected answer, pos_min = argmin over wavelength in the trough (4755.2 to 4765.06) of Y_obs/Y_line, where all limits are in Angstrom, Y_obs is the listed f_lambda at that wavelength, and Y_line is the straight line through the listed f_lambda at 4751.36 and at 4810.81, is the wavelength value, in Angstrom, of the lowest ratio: 4763.41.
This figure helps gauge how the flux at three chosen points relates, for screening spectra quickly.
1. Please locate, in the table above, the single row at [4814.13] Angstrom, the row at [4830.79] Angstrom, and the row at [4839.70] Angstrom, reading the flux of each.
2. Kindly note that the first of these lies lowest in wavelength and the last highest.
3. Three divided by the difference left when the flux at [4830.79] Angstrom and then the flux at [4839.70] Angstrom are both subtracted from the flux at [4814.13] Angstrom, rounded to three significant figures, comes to -0.660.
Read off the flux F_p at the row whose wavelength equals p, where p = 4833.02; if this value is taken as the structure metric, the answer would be 4.82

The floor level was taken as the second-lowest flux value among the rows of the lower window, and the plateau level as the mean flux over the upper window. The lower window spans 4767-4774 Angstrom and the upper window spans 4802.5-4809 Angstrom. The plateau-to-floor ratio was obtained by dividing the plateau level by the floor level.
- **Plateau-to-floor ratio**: 1.01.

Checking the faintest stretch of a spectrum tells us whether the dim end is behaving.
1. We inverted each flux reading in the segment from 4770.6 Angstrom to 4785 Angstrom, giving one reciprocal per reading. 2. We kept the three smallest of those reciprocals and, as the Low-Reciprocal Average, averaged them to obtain 0.201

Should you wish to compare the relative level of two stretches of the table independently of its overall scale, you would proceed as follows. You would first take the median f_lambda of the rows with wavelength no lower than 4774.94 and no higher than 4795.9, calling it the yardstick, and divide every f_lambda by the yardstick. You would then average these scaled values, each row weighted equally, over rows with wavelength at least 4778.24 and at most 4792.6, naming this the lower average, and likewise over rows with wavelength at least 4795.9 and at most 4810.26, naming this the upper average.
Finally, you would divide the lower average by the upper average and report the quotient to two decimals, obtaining 0.97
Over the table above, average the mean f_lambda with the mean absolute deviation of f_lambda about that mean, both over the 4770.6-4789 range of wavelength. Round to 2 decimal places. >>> 2.44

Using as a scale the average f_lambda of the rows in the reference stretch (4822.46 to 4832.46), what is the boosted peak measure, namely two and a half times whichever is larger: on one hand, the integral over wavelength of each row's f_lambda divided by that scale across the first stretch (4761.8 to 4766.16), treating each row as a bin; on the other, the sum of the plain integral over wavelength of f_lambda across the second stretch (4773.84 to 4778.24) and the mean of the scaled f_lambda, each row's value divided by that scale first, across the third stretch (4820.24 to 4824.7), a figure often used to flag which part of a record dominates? 57.0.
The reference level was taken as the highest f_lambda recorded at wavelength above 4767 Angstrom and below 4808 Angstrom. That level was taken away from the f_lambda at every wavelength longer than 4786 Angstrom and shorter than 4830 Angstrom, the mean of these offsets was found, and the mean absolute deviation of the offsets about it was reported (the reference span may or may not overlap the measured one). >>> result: 0.10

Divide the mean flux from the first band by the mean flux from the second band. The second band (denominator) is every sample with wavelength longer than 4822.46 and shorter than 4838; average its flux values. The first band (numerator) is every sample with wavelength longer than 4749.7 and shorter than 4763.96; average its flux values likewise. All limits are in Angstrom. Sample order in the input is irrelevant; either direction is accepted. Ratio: 0.97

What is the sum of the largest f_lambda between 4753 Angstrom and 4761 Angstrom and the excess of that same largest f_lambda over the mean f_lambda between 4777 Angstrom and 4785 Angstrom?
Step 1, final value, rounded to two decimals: 4.78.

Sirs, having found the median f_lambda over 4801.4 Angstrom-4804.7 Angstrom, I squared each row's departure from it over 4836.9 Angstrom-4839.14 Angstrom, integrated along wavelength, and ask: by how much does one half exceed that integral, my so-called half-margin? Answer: 0.44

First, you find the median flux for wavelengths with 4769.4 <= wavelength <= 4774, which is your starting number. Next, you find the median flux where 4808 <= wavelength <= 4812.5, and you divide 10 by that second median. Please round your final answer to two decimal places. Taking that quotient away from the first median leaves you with 2.75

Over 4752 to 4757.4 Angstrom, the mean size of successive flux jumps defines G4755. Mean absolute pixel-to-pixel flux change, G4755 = 0.042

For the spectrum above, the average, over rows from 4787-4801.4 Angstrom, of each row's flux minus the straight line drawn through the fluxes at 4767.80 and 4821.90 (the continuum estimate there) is -0.007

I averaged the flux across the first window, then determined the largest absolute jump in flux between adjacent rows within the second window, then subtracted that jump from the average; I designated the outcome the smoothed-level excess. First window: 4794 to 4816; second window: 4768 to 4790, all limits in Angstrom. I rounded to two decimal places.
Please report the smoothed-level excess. 4.68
